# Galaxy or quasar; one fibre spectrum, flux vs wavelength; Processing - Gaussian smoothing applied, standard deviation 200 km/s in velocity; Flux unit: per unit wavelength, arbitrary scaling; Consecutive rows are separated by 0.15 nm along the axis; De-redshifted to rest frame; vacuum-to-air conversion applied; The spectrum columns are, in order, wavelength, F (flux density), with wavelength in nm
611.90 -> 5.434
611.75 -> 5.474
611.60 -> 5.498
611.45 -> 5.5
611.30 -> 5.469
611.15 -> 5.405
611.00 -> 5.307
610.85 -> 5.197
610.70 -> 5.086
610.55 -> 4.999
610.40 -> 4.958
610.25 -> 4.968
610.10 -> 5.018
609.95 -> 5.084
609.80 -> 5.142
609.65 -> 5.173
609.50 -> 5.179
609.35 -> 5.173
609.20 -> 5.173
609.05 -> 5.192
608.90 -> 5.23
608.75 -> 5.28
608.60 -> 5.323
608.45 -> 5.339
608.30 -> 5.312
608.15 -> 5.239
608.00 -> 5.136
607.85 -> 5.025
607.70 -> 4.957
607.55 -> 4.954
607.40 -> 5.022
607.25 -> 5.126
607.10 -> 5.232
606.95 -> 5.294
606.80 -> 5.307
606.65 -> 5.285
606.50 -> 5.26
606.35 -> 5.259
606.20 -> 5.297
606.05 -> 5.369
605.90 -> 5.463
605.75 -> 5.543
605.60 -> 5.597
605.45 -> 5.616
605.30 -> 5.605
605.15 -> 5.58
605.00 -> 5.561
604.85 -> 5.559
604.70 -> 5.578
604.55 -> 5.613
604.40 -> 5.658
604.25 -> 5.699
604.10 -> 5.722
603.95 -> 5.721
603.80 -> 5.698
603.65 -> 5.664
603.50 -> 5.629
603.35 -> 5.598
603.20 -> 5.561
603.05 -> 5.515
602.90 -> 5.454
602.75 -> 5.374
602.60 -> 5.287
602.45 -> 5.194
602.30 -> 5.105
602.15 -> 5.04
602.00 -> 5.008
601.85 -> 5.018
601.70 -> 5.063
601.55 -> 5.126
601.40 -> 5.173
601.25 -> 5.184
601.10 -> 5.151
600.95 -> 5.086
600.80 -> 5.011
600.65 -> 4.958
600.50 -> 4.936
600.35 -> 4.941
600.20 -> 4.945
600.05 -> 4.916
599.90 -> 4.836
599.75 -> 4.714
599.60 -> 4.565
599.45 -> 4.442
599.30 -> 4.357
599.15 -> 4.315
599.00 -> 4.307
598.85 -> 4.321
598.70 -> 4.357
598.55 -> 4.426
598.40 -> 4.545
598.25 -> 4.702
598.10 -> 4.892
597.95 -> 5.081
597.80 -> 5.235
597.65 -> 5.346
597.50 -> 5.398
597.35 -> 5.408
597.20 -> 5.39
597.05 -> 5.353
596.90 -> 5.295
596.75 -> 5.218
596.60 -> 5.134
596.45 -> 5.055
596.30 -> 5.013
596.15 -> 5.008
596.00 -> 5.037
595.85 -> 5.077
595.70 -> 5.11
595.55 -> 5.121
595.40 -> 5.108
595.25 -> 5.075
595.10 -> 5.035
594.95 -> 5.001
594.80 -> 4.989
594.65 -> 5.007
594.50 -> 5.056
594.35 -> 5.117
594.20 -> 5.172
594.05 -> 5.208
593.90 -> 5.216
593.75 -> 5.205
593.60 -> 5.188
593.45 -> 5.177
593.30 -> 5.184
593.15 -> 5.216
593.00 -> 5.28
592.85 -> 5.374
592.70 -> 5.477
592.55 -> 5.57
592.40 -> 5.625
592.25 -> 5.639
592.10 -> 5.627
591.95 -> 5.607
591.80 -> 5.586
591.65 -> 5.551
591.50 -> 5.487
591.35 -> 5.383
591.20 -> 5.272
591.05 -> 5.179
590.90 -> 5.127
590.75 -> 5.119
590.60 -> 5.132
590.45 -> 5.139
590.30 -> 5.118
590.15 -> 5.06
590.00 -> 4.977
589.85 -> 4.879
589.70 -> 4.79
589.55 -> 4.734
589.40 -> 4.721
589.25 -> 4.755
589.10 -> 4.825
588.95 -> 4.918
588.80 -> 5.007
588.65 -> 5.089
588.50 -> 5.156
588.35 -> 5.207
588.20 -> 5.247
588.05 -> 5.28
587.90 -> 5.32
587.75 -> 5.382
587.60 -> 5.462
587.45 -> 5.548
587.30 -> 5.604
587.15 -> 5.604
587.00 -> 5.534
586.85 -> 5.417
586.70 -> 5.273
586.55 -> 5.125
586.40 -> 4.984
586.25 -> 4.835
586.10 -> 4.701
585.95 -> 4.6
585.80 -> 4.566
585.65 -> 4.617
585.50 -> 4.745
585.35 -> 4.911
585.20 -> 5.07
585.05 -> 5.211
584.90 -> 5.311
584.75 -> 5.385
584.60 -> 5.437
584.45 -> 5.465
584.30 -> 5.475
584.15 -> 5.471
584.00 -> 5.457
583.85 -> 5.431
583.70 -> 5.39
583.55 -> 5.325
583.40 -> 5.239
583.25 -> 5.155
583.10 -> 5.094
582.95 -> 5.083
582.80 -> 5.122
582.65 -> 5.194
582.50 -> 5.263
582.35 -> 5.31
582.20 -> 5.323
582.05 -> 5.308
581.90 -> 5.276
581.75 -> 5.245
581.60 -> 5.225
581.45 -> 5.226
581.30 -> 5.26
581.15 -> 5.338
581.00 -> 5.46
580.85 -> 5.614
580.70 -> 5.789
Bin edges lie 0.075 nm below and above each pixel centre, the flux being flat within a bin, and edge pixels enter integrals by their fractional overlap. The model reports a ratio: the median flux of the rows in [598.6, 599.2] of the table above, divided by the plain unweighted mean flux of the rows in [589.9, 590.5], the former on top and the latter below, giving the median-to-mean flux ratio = 0.85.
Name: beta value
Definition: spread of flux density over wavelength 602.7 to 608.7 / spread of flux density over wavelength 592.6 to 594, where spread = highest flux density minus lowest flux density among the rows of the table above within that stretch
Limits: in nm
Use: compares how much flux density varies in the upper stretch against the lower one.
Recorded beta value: 2.6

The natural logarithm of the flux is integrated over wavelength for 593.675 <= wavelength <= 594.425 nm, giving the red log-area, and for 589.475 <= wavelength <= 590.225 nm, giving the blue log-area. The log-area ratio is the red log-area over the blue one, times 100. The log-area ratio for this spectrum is 104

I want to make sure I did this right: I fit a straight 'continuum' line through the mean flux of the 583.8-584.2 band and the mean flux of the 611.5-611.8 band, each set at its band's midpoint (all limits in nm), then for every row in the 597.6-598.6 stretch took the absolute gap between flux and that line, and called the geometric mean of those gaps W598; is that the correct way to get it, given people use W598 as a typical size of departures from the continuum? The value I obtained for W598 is 0.5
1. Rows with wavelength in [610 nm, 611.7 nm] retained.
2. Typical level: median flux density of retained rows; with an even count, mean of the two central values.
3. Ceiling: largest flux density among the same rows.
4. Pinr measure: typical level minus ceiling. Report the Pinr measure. -0.30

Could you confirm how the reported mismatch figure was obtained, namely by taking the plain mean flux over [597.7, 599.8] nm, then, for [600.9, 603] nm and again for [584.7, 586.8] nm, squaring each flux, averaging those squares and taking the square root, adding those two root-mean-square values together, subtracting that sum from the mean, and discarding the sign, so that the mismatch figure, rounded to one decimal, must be 5.5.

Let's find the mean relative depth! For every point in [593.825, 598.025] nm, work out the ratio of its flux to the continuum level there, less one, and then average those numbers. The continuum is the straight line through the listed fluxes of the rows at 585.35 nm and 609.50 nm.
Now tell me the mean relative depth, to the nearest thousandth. 0.025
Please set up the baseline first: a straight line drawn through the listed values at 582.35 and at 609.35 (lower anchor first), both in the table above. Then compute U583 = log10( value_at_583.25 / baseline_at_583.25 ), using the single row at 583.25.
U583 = -0.012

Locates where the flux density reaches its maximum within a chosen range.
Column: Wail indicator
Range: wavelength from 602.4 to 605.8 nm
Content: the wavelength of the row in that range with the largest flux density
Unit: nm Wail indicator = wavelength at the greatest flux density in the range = 604.10 nm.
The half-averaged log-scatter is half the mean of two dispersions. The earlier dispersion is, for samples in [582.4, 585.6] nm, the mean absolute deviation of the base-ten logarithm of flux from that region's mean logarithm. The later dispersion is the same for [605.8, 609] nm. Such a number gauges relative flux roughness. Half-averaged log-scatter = 0.006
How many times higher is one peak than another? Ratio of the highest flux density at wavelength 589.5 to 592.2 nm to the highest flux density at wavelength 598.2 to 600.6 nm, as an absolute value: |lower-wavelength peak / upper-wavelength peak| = 1.14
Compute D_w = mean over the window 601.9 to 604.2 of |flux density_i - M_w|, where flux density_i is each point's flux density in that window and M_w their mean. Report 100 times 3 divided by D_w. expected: 1389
